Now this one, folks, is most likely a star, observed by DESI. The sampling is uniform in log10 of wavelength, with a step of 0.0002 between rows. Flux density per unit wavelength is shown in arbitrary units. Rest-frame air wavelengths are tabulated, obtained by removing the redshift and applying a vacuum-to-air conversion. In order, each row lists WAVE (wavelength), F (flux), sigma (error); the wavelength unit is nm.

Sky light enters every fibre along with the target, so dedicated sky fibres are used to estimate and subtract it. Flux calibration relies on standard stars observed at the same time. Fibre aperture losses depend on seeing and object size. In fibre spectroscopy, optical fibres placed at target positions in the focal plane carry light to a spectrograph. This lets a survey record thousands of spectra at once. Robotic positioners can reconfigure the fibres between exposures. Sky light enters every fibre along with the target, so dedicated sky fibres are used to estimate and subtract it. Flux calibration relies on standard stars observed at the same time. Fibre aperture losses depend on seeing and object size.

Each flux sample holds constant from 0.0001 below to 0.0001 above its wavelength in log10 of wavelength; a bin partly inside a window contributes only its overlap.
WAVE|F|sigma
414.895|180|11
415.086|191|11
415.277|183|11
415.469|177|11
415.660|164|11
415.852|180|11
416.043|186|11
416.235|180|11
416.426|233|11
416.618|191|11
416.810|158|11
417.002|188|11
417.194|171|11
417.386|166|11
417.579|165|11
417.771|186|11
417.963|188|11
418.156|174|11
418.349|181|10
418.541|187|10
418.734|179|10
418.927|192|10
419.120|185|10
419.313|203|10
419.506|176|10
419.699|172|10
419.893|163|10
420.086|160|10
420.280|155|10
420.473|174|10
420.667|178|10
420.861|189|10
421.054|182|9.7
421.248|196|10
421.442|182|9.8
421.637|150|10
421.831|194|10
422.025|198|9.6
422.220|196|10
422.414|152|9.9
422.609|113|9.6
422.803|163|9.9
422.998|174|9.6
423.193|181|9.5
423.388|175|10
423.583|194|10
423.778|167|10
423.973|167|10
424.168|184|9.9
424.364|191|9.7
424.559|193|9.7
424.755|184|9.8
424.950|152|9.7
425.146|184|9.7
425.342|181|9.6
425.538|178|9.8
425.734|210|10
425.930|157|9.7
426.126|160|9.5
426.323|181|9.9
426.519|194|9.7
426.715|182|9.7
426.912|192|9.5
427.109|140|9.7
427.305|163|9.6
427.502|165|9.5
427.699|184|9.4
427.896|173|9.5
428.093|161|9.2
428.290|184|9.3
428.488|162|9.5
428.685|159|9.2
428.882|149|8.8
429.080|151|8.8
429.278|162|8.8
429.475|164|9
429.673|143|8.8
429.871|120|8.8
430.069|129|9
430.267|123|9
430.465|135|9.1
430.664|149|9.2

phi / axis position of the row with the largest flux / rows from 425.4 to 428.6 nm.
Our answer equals 425.734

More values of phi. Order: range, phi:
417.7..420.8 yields 419.313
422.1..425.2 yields 422.220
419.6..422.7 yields 422.025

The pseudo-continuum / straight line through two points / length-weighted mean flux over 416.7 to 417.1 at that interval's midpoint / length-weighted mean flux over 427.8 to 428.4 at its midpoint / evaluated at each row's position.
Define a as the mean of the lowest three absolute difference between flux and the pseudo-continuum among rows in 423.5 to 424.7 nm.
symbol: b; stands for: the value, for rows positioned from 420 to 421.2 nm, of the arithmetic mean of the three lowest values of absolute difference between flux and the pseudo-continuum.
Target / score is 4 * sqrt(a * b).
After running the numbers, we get 24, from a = 7.6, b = 5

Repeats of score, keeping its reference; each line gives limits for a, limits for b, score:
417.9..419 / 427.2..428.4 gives 21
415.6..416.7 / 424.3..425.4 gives 35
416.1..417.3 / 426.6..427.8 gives 33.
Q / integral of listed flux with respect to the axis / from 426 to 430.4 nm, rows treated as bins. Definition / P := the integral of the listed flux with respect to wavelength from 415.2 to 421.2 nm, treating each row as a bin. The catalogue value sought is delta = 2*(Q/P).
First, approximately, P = 1078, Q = 707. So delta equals 1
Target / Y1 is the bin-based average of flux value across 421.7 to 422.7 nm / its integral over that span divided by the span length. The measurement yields 170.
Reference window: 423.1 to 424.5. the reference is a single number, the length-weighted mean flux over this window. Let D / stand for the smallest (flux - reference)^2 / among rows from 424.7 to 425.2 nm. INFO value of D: 14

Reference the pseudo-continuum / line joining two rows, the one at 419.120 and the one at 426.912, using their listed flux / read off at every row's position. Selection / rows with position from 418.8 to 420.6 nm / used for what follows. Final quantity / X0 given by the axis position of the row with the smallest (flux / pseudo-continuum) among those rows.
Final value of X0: 420.280 nm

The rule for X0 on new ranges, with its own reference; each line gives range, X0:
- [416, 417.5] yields 416.810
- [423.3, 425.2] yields 424.950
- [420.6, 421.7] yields 421.637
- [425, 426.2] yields 425.930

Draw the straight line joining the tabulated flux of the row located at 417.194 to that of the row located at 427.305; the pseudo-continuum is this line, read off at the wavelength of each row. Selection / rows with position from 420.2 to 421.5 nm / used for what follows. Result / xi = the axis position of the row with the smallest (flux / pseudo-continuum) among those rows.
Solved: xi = 420.280 nm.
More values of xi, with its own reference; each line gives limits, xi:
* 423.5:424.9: 423.778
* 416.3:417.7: 416.810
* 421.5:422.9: 422.609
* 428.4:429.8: 429.673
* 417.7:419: 418.156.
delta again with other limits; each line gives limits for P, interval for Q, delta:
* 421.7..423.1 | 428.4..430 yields 2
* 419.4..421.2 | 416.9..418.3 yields 2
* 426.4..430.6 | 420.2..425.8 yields 3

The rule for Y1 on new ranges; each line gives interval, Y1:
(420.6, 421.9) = 181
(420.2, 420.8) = 171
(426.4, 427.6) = 173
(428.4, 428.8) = 160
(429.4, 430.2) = 138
